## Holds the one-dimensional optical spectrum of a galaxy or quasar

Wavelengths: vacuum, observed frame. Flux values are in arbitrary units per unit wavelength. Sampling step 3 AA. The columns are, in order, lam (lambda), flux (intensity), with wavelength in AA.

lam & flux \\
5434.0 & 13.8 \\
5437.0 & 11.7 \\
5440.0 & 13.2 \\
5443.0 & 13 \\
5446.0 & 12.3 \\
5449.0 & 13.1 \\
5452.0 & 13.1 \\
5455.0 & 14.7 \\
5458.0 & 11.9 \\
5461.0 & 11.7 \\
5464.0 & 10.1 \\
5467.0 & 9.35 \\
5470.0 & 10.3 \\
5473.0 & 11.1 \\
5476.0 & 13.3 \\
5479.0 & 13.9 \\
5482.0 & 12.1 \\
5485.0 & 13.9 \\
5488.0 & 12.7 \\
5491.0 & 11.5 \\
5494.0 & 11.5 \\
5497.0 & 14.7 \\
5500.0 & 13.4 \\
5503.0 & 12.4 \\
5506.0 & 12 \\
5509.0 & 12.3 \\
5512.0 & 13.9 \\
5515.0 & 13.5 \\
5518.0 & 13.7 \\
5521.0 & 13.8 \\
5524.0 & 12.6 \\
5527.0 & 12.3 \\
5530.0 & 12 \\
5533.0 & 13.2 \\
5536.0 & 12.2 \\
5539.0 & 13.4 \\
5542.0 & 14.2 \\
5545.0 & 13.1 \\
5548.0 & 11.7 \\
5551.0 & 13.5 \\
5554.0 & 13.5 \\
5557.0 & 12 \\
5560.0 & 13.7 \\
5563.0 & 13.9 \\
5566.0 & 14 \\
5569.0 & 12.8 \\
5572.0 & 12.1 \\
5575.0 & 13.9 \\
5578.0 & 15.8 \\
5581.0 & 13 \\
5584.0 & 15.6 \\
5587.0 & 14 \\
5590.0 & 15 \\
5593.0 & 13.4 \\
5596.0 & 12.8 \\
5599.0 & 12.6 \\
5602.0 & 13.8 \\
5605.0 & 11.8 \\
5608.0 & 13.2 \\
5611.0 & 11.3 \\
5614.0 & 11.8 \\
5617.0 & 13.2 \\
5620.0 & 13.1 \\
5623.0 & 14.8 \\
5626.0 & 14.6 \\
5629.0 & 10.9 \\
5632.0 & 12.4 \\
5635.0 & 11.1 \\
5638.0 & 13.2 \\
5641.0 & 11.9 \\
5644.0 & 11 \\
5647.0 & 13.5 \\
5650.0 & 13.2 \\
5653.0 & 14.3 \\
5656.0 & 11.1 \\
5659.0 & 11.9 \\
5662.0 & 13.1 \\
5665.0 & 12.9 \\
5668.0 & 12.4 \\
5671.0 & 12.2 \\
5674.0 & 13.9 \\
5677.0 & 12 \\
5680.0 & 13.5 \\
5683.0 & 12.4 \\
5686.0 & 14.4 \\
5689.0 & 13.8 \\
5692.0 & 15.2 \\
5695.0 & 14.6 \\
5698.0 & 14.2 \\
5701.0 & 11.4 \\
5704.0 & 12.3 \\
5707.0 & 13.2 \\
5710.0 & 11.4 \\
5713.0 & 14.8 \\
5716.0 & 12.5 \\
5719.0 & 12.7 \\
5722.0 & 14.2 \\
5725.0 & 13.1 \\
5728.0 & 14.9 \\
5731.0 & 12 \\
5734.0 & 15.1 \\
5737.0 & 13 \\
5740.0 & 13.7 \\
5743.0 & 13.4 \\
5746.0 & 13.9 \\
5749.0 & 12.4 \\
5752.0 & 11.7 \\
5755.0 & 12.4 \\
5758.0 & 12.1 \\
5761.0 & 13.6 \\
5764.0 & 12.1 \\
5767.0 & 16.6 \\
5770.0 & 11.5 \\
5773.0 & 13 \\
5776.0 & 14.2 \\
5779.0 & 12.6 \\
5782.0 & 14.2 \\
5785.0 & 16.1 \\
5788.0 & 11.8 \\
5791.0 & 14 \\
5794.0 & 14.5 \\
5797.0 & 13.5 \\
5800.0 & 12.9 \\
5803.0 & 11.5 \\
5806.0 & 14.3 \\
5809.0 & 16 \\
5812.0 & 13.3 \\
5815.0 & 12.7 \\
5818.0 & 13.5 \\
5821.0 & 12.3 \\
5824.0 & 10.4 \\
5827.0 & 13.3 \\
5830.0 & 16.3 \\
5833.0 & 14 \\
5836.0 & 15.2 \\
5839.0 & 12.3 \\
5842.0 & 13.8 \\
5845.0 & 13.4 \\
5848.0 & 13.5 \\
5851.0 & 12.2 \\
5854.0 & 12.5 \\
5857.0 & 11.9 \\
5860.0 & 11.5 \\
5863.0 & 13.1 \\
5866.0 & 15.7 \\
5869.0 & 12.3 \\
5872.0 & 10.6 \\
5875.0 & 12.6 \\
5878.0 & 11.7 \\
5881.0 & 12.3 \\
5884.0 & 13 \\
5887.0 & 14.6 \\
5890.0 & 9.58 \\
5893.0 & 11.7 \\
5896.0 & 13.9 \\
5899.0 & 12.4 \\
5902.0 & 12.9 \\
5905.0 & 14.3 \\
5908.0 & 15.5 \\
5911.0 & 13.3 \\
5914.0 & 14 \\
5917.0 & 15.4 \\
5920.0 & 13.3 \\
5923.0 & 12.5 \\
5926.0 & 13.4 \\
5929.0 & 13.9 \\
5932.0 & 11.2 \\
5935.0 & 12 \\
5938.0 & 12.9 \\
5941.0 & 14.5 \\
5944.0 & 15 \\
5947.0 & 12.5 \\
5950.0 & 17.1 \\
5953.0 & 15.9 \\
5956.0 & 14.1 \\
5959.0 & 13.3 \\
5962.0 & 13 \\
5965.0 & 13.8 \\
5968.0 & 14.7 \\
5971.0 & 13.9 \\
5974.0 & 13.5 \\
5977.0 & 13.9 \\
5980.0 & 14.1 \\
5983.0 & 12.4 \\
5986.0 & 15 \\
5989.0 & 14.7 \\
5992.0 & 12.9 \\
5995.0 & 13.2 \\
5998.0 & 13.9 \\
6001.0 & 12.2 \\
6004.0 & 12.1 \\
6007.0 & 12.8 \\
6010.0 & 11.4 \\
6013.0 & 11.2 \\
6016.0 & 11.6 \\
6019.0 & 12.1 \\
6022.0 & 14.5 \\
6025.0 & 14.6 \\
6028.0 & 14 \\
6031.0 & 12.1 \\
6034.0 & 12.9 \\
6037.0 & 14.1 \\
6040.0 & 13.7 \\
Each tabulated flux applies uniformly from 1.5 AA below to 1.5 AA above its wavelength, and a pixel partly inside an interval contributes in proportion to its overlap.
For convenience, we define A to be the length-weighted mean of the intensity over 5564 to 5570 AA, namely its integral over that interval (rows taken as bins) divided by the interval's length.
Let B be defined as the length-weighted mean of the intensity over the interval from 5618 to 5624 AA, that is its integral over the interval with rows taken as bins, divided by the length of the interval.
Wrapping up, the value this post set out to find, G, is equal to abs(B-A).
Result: 0.3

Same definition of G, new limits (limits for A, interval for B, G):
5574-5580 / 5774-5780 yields 1.3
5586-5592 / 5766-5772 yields 0.7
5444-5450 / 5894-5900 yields 0.4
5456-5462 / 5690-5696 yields 2.8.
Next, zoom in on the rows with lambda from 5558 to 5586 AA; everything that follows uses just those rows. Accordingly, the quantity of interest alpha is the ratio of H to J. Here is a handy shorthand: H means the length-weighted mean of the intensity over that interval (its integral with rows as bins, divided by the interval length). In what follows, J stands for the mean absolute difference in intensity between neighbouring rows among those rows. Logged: 10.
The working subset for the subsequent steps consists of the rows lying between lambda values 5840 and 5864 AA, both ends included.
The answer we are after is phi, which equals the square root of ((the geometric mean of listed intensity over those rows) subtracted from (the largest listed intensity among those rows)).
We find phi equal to 1.0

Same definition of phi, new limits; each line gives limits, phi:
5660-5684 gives 1.1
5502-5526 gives 0.9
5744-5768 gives 1.9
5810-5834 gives 1.8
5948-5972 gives 1.6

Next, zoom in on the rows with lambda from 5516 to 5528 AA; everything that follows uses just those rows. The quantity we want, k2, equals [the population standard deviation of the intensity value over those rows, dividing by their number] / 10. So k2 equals 0.07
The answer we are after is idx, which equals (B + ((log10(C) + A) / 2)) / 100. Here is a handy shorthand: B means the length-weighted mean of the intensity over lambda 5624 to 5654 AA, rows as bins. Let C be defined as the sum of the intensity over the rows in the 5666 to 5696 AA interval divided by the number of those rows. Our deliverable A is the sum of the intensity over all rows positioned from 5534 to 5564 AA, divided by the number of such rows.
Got 0.197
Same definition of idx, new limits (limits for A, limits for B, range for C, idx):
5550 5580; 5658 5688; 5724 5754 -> 0.202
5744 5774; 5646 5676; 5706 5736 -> 0.199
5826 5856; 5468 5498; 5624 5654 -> 0.198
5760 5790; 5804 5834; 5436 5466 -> 0.209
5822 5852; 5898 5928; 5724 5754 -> 0.210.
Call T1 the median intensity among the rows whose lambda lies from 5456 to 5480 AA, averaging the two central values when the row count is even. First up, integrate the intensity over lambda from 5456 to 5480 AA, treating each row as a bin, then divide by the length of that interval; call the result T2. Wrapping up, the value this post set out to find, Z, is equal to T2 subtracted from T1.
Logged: -0.07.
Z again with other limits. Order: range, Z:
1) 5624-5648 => -0.20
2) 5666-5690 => -0.11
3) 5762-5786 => -0.14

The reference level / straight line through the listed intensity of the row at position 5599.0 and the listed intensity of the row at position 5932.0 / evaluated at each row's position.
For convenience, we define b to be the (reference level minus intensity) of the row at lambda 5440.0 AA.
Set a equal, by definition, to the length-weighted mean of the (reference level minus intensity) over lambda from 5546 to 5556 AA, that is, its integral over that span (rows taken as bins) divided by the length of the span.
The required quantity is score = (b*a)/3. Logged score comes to 0.00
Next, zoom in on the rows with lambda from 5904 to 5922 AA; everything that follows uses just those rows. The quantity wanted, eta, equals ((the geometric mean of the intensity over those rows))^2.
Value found 204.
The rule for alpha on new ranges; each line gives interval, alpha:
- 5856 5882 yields 8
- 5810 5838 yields 8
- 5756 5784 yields 6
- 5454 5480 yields 9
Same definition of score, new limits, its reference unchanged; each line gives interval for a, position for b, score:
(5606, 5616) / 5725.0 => -0.14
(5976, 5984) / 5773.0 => 0.95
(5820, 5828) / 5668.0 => 0.01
